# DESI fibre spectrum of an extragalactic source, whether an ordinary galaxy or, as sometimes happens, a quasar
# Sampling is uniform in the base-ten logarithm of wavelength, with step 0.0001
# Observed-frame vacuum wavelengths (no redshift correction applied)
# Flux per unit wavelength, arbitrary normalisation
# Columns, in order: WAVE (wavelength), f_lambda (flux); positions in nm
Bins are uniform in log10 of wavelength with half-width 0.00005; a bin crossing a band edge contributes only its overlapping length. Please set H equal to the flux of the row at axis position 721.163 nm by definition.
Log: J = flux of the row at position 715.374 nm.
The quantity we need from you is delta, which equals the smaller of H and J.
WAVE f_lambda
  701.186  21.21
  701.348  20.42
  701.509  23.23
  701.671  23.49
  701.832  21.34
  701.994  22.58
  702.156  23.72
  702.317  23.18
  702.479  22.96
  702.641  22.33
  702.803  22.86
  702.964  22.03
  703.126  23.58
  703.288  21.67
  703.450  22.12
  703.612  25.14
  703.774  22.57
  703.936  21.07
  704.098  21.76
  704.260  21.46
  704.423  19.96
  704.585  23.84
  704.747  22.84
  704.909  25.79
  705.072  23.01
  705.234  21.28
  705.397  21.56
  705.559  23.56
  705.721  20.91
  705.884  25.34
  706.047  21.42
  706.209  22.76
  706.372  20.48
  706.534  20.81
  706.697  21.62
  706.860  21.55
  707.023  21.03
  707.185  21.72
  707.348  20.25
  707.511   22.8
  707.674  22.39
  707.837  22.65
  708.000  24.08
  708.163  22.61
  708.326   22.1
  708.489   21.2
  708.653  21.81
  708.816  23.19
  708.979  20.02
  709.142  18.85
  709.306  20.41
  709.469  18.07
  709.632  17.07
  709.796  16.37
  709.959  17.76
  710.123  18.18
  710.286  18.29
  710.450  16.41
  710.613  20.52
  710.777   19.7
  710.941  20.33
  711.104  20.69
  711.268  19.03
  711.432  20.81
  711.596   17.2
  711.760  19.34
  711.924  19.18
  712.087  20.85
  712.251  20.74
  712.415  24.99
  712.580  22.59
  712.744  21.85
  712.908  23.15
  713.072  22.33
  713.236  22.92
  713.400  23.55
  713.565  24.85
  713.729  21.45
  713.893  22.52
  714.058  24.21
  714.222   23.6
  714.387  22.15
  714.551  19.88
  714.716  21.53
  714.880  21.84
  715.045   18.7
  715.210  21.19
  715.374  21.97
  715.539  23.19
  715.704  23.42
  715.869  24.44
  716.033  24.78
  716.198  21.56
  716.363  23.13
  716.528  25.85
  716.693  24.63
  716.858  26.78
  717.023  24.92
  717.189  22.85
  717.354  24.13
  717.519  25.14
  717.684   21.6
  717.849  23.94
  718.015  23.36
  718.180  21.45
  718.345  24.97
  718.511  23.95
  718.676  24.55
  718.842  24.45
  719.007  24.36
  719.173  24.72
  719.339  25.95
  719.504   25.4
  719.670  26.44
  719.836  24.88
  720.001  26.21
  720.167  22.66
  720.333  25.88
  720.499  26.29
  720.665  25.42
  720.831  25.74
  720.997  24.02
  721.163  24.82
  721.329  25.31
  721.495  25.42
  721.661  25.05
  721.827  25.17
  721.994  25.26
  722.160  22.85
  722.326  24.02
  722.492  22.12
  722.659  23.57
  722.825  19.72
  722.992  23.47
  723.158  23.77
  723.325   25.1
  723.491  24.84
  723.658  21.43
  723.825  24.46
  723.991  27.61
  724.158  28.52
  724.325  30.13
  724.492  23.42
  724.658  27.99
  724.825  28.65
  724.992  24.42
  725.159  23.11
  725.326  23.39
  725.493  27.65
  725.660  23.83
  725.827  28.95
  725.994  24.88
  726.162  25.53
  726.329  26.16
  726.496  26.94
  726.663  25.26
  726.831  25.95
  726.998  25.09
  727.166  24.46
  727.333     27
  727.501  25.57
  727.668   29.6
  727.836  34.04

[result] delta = 22.0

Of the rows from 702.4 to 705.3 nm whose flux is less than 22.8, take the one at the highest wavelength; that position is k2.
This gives 705.234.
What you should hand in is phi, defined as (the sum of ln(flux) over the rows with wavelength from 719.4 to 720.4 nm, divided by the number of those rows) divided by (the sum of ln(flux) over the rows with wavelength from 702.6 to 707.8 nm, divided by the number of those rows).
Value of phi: 1.04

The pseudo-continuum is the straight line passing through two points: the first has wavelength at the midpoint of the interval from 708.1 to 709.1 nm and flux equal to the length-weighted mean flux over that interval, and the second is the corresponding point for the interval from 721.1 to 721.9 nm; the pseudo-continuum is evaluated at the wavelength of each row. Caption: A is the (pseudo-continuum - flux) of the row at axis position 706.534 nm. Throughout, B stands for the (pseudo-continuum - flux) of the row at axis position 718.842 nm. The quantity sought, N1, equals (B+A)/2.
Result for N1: 0.2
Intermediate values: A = 0.3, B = 0.0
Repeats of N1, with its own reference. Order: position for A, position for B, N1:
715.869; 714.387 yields 0.2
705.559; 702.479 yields -2.8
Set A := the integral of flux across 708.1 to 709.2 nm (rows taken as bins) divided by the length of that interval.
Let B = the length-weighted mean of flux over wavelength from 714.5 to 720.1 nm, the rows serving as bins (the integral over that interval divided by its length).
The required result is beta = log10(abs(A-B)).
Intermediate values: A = 21.4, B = 23.7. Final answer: 0.36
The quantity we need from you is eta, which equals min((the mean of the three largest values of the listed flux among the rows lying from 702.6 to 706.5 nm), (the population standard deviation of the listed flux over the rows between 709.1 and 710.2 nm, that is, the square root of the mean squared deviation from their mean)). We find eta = 1.2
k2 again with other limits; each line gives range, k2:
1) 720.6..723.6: 722.825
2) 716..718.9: 718.180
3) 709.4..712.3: 712.251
